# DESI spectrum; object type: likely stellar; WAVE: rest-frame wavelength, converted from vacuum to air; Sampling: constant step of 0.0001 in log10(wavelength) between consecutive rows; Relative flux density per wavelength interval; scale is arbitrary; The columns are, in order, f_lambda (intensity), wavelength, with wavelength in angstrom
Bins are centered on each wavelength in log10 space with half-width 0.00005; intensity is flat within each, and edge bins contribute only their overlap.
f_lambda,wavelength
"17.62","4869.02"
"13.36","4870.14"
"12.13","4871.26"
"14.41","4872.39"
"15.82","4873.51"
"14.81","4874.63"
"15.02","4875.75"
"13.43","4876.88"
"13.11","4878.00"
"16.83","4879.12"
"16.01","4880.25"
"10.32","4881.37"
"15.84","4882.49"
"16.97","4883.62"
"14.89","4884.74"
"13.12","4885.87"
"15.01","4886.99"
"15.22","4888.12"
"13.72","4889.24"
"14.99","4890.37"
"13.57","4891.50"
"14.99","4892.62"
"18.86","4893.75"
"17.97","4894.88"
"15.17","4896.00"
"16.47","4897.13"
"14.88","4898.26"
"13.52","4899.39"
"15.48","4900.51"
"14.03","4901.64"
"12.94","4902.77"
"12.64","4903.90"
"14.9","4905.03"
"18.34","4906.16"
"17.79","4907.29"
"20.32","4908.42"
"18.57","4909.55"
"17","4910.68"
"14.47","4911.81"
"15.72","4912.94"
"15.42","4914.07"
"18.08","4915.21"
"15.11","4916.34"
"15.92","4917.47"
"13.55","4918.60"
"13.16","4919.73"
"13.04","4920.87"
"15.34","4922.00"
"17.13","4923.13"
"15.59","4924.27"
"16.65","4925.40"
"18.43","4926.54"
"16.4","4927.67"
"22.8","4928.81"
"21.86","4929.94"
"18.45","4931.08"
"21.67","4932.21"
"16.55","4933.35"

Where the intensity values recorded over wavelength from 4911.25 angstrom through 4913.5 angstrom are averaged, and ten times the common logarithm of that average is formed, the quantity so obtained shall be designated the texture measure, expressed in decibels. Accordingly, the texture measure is 11.79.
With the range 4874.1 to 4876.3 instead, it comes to 11.74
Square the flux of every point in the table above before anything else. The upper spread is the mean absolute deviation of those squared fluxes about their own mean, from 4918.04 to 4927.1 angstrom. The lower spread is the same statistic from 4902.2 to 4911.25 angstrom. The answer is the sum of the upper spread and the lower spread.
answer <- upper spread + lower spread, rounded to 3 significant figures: 122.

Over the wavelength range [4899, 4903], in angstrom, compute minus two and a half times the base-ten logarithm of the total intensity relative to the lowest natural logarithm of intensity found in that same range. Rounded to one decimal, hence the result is -3.3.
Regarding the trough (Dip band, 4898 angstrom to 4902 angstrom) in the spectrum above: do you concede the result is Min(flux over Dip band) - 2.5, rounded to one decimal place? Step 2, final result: 11.0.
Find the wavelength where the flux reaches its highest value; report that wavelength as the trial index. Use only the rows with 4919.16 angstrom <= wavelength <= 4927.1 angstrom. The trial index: 4926.54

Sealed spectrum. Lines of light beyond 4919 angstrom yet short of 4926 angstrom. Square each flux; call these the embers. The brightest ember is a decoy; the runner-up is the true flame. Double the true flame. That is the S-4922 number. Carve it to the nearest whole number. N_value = 554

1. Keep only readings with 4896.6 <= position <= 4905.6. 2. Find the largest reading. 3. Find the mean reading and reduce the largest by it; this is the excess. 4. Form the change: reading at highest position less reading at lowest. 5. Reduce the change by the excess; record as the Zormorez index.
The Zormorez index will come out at -3.7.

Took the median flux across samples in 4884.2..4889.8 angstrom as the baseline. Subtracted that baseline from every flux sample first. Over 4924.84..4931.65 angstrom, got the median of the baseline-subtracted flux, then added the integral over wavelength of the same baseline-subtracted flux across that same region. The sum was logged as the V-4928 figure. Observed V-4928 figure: 32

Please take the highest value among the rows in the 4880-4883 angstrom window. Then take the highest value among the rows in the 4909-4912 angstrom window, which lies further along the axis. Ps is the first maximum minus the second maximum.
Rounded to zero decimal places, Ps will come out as -3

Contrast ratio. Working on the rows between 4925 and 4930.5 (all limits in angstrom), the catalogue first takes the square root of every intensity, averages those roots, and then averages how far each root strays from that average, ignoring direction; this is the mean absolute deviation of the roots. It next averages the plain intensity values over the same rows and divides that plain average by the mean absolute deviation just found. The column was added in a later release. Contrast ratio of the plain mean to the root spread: 69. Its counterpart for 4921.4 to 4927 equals 145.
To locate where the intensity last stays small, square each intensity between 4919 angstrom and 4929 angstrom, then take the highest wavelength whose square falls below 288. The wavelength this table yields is 4927.67 angstrom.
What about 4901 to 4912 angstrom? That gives 4911.81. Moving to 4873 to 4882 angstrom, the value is 4881.37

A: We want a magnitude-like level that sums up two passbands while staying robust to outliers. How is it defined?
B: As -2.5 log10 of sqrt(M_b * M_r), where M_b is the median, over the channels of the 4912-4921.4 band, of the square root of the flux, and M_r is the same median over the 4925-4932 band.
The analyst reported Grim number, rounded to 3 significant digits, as -1.53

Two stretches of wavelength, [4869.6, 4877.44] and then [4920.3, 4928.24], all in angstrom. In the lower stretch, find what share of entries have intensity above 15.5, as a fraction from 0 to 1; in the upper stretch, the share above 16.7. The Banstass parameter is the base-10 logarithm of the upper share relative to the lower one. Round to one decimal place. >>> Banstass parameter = 0.3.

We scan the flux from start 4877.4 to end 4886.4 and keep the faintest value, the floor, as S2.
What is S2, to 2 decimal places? 10.32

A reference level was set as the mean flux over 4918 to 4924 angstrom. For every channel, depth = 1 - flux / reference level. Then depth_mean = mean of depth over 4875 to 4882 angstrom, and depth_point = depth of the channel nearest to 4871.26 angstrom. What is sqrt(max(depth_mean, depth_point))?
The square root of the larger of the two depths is 0.40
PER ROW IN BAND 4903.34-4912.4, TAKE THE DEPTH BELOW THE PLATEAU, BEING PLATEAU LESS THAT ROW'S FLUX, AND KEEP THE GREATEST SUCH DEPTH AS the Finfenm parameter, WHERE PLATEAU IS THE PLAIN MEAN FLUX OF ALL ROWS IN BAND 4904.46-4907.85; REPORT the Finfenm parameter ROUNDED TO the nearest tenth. 4.4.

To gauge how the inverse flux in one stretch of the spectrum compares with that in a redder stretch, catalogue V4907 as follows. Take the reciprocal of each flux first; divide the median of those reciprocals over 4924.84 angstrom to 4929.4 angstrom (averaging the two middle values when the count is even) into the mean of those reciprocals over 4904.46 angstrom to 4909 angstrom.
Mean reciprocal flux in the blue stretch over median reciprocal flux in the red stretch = 0.99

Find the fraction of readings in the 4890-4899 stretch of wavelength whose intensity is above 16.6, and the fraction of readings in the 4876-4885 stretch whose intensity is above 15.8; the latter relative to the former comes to 2.0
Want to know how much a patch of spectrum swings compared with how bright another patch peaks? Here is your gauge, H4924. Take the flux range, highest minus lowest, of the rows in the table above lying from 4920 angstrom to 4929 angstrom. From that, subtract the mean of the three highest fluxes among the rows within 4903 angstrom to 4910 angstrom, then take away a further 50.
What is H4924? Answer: -59.3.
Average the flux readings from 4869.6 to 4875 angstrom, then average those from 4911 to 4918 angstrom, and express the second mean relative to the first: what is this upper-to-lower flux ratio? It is 1.12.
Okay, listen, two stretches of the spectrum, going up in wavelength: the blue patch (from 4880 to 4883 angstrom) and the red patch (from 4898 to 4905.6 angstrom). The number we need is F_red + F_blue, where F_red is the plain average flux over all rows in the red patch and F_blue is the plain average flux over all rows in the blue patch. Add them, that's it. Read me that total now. 28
